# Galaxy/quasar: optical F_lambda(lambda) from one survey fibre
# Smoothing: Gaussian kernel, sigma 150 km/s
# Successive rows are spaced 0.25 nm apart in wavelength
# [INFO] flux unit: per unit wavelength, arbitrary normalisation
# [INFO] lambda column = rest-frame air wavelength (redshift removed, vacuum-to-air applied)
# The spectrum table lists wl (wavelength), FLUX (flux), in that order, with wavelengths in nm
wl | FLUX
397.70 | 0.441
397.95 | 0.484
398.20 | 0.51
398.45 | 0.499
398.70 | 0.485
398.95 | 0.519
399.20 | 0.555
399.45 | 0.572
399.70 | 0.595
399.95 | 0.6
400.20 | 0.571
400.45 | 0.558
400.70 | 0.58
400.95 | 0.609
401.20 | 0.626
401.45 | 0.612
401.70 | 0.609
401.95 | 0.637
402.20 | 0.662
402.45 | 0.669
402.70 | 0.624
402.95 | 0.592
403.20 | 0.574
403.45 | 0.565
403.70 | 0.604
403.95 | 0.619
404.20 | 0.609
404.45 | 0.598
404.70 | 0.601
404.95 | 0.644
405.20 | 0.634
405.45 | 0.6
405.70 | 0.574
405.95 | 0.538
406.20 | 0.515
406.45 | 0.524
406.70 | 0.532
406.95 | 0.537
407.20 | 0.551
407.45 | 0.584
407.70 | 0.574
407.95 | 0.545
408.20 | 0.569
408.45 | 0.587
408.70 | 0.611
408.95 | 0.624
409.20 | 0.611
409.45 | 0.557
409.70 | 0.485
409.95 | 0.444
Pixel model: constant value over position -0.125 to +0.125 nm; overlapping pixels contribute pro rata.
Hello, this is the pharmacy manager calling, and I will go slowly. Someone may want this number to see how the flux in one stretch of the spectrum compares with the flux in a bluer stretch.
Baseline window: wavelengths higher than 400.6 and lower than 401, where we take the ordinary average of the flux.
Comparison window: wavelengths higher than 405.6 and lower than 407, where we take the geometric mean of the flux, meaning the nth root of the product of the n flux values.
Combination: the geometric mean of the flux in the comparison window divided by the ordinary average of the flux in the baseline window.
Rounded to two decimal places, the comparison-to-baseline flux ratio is 0.90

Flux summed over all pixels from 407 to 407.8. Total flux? 1.71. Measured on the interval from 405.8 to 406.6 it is 1.58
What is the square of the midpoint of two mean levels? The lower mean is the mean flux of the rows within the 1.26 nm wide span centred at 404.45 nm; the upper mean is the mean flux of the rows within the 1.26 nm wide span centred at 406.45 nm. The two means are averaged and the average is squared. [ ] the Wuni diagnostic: 0.33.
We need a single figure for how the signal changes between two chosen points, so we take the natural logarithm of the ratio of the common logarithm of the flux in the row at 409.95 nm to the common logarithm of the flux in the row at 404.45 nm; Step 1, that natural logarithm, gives 0.46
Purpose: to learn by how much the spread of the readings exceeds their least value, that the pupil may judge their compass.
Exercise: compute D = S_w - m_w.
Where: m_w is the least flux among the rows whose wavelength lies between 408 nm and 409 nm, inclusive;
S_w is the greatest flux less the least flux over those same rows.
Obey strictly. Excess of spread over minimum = -0.514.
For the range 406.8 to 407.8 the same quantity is -0.490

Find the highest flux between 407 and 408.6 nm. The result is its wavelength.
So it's 408.45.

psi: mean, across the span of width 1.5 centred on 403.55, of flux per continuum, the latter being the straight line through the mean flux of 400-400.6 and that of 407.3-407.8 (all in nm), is 1.04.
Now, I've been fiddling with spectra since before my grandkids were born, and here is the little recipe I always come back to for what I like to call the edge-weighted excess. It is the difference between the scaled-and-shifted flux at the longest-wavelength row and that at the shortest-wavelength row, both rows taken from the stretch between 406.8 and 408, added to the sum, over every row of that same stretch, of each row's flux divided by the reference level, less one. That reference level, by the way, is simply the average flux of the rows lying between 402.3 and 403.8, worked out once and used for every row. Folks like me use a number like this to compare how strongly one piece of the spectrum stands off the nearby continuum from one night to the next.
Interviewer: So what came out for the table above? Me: -0.4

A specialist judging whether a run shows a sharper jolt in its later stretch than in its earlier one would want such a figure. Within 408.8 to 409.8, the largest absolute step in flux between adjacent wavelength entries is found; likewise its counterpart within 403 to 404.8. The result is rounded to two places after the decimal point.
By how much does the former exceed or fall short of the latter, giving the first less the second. 0.03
